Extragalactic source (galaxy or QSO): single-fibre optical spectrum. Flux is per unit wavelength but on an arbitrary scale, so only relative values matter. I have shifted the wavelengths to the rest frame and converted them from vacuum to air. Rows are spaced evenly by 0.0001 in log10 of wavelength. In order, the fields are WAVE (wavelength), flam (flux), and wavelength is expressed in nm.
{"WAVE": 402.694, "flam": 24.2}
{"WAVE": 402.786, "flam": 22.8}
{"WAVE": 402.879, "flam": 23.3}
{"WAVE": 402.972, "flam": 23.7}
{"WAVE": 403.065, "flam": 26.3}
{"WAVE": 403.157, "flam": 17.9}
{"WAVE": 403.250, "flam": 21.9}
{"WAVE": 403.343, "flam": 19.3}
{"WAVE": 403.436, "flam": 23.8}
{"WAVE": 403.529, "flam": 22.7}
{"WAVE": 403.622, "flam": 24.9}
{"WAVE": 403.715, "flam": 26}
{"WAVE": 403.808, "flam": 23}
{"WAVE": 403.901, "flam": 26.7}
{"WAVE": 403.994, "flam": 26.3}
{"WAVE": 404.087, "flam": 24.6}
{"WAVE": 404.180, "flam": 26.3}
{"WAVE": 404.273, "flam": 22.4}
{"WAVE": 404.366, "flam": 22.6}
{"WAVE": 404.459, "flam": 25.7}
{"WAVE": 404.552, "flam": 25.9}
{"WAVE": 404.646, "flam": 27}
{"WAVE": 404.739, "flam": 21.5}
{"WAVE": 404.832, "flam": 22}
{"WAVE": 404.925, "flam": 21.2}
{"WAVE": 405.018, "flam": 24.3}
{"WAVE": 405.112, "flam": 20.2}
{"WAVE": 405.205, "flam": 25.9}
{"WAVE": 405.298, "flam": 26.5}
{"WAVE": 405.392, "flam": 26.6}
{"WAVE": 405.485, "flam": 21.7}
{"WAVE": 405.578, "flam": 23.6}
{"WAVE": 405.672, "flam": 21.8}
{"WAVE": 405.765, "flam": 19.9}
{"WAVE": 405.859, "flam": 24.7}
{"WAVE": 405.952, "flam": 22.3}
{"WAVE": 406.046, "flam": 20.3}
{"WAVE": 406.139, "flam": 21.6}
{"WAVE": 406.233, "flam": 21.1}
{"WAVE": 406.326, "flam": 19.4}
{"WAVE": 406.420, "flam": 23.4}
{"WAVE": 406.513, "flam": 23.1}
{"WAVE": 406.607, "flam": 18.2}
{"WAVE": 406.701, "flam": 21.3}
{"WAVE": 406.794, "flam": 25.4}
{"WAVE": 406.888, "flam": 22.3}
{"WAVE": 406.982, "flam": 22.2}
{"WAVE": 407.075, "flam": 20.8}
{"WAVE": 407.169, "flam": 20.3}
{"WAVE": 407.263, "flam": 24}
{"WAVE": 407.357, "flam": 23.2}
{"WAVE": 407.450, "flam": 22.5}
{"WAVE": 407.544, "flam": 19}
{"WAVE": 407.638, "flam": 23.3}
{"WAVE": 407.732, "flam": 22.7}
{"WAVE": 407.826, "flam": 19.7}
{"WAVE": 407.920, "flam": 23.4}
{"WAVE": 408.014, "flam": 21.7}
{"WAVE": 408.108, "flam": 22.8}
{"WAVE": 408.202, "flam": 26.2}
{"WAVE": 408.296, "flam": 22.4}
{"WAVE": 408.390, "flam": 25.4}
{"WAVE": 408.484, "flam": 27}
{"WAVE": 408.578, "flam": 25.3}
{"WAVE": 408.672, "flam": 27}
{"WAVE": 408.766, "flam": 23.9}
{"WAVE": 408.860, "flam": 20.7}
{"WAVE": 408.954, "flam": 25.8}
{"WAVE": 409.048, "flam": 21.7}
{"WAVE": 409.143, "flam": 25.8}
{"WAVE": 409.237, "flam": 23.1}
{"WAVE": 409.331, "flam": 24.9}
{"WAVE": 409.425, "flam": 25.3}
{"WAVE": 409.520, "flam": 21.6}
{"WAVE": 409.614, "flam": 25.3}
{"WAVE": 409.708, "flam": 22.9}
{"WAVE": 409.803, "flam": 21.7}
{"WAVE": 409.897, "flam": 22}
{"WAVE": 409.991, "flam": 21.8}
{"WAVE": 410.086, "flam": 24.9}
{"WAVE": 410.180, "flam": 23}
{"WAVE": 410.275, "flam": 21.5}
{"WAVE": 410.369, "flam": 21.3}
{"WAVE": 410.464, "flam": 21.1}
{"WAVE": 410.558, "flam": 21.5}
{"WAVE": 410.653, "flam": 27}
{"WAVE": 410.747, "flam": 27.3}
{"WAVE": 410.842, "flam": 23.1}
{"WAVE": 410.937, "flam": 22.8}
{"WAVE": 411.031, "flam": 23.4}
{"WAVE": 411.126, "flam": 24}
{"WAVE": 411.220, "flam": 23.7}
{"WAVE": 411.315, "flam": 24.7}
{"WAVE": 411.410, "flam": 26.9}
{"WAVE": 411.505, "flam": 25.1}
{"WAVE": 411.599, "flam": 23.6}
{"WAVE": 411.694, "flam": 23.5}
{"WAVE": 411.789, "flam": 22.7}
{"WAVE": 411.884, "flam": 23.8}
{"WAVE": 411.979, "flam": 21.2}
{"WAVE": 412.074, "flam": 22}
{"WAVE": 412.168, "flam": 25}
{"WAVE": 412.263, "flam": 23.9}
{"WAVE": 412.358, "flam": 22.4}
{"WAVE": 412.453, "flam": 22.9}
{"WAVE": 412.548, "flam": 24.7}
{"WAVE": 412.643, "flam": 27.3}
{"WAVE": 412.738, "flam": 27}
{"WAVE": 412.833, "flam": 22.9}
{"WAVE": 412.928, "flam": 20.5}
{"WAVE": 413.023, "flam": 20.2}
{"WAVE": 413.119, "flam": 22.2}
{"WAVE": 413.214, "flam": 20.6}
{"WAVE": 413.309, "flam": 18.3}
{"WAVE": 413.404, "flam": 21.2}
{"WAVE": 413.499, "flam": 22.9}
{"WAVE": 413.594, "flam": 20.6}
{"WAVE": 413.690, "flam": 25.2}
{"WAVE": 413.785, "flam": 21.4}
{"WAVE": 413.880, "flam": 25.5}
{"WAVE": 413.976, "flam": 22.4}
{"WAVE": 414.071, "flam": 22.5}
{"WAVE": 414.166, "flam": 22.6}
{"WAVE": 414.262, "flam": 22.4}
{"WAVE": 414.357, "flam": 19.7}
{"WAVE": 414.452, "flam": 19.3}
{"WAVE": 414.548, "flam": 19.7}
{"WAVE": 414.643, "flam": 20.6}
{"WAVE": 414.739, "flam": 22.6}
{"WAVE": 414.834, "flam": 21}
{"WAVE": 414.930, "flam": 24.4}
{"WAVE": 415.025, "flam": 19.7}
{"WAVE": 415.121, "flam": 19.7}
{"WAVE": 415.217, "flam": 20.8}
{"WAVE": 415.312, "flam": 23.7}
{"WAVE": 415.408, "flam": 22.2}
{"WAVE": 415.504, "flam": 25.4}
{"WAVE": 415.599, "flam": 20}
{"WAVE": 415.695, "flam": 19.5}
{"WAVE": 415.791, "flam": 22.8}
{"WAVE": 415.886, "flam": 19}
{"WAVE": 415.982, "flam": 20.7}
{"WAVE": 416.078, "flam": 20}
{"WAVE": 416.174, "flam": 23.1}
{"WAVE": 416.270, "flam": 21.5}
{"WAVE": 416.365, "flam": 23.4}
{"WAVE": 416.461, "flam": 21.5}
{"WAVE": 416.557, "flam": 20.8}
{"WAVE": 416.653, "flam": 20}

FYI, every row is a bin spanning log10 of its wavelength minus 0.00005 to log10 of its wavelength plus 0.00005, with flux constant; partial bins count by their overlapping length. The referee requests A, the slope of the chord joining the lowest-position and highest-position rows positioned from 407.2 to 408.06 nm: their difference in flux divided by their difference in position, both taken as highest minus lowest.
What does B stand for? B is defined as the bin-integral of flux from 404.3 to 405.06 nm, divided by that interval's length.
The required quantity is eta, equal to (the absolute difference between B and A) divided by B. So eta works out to 1.13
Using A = -3.1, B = 23.7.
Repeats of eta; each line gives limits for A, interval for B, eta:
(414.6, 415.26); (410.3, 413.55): 0.99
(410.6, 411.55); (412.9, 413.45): 1.11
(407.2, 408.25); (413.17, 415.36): 0.89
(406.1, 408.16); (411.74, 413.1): 0.97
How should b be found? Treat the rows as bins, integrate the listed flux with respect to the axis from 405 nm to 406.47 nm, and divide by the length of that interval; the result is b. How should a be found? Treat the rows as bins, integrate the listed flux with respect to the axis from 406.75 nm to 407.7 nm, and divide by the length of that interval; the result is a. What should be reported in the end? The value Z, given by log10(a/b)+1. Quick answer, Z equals 0.99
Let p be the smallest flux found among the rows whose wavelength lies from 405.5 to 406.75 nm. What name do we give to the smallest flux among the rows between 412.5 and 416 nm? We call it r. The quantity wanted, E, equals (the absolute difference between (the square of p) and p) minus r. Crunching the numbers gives 295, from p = 18.2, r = 18.3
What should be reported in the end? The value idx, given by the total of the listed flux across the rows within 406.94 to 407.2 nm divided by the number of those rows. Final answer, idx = 21.1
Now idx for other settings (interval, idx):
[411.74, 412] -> 22.6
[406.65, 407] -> 22.8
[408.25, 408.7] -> 25.4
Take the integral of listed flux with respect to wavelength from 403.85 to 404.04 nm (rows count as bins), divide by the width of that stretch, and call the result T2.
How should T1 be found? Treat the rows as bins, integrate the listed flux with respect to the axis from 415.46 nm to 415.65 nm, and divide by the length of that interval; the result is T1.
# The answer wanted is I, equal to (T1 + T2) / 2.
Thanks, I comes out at 24.5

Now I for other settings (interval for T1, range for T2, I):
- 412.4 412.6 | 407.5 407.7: 22.6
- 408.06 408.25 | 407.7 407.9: 22.9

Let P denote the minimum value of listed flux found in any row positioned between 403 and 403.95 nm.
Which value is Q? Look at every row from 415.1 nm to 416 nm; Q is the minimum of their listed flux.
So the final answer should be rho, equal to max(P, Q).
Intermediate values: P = 17.9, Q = 19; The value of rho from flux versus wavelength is 19.00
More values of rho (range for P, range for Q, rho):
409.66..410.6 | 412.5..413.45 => 21.10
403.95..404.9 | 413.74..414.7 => 21.50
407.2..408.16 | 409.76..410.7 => 21.10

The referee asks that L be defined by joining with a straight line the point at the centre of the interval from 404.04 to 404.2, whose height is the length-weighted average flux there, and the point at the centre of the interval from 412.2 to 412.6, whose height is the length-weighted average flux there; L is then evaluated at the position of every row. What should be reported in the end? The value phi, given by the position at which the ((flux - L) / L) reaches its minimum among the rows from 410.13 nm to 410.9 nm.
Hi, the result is 410.464 nm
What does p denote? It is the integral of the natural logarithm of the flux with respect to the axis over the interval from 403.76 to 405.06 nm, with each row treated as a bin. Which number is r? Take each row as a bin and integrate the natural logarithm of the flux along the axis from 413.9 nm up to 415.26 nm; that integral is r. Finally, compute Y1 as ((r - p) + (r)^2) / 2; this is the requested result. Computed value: 8.6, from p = 4.14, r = 4.16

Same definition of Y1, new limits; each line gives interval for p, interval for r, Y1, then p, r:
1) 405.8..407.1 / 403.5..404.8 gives 8.7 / 4.01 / 4.16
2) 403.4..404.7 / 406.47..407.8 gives 8.4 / 4.17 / 4.10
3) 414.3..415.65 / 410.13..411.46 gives 8.9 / 4.13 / 4.20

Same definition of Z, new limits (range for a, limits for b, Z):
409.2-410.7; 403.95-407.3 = 1.00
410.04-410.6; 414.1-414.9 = 1.02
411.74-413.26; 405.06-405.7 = 0.99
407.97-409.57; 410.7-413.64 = 1.02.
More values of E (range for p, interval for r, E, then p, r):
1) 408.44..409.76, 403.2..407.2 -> 390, 20.7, 18.2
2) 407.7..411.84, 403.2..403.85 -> 349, 19.7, 19.3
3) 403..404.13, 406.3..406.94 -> 284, 17.9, 18.2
